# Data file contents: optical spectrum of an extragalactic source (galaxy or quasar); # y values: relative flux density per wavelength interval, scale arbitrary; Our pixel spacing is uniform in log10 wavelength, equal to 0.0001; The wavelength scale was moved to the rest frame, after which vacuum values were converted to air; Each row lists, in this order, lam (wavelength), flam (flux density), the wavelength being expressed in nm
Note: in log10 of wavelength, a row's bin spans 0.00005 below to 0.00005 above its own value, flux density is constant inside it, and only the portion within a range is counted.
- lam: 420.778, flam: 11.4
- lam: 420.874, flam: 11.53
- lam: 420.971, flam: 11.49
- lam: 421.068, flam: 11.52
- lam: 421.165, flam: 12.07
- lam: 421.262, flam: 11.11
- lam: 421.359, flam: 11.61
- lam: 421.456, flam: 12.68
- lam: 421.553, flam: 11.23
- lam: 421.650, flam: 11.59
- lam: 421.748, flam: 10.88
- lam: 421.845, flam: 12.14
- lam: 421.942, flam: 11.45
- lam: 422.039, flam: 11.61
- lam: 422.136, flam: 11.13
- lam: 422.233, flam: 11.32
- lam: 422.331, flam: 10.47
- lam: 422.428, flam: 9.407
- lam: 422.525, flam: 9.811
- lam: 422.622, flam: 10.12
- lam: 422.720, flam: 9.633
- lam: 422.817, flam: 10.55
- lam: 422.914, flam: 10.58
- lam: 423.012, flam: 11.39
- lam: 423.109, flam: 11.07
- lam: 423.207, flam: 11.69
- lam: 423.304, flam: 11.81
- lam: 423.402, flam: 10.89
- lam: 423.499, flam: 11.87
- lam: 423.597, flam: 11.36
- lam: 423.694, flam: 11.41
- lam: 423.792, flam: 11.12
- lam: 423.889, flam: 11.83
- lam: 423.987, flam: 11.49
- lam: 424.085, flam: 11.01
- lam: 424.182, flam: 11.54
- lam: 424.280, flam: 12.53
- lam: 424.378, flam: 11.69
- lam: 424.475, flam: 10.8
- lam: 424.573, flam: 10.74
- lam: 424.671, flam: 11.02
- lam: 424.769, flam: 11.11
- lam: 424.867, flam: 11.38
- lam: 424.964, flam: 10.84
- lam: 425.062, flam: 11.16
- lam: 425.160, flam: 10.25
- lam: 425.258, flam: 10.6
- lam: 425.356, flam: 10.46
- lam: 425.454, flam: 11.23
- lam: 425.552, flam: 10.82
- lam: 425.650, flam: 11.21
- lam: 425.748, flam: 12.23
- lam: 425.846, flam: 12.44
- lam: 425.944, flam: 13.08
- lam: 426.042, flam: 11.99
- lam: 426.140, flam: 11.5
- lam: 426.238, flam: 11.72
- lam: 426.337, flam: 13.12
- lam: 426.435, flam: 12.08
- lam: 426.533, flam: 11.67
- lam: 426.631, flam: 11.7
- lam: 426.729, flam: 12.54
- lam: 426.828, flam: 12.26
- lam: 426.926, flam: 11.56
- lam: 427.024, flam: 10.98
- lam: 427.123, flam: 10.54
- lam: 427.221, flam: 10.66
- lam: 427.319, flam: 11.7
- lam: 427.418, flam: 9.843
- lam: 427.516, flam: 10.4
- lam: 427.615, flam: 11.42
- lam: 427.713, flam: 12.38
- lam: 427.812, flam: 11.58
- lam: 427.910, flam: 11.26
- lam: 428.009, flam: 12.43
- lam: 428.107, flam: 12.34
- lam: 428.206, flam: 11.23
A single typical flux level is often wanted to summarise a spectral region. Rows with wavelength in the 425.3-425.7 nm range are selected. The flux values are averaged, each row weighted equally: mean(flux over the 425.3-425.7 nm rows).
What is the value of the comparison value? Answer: 10.9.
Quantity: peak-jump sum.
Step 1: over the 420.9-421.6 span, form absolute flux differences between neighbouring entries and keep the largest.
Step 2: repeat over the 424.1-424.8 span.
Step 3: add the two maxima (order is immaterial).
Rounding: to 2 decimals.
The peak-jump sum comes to 2.44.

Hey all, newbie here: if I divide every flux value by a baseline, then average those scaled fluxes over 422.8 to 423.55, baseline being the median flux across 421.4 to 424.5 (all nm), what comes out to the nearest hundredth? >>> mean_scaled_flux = 0.99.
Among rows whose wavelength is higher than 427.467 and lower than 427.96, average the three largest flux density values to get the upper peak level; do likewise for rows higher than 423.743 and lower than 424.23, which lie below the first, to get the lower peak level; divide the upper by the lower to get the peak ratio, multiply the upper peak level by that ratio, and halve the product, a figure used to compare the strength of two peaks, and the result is 5.98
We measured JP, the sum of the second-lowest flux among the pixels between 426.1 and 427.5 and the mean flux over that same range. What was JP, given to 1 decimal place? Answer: 22.1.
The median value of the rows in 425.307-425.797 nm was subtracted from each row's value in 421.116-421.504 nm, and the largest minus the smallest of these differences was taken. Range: 1.6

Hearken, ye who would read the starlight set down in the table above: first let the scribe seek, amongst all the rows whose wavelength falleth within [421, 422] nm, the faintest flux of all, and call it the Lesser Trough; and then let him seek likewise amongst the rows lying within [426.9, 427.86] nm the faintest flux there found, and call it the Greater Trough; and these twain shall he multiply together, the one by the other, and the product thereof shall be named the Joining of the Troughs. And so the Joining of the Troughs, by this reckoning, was 107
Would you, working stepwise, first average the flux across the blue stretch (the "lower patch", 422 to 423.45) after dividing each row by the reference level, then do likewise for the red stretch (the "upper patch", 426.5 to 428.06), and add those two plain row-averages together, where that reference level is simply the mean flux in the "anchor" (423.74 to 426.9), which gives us 1.92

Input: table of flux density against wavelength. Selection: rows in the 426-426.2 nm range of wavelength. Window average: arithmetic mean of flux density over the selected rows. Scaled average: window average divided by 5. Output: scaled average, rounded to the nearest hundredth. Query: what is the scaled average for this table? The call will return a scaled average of 2.35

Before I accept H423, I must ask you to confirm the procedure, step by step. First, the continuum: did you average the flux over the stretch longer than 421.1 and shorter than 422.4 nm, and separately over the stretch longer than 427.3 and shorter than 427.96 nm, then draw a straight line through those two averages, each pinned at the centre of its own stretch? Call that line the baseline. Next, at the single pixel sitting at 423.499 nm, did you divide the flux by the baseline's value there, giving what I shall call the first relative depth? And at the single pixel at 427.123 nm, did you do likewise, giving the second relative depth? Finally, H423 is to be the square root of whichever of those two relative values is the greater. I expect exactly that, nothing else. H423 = 1.02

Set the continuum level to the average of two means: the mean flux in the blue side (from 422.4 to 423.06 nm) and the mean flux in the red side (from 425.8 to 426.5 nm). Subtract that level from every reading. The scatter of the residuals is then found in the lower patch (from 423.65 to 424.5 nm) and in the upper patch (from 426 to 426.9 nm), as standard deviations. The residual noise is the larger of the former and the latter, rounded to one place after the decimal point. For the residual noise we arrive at 0.5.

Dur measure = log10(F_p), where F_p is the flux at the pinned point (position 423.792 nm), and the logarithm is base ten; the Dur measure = 1.05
